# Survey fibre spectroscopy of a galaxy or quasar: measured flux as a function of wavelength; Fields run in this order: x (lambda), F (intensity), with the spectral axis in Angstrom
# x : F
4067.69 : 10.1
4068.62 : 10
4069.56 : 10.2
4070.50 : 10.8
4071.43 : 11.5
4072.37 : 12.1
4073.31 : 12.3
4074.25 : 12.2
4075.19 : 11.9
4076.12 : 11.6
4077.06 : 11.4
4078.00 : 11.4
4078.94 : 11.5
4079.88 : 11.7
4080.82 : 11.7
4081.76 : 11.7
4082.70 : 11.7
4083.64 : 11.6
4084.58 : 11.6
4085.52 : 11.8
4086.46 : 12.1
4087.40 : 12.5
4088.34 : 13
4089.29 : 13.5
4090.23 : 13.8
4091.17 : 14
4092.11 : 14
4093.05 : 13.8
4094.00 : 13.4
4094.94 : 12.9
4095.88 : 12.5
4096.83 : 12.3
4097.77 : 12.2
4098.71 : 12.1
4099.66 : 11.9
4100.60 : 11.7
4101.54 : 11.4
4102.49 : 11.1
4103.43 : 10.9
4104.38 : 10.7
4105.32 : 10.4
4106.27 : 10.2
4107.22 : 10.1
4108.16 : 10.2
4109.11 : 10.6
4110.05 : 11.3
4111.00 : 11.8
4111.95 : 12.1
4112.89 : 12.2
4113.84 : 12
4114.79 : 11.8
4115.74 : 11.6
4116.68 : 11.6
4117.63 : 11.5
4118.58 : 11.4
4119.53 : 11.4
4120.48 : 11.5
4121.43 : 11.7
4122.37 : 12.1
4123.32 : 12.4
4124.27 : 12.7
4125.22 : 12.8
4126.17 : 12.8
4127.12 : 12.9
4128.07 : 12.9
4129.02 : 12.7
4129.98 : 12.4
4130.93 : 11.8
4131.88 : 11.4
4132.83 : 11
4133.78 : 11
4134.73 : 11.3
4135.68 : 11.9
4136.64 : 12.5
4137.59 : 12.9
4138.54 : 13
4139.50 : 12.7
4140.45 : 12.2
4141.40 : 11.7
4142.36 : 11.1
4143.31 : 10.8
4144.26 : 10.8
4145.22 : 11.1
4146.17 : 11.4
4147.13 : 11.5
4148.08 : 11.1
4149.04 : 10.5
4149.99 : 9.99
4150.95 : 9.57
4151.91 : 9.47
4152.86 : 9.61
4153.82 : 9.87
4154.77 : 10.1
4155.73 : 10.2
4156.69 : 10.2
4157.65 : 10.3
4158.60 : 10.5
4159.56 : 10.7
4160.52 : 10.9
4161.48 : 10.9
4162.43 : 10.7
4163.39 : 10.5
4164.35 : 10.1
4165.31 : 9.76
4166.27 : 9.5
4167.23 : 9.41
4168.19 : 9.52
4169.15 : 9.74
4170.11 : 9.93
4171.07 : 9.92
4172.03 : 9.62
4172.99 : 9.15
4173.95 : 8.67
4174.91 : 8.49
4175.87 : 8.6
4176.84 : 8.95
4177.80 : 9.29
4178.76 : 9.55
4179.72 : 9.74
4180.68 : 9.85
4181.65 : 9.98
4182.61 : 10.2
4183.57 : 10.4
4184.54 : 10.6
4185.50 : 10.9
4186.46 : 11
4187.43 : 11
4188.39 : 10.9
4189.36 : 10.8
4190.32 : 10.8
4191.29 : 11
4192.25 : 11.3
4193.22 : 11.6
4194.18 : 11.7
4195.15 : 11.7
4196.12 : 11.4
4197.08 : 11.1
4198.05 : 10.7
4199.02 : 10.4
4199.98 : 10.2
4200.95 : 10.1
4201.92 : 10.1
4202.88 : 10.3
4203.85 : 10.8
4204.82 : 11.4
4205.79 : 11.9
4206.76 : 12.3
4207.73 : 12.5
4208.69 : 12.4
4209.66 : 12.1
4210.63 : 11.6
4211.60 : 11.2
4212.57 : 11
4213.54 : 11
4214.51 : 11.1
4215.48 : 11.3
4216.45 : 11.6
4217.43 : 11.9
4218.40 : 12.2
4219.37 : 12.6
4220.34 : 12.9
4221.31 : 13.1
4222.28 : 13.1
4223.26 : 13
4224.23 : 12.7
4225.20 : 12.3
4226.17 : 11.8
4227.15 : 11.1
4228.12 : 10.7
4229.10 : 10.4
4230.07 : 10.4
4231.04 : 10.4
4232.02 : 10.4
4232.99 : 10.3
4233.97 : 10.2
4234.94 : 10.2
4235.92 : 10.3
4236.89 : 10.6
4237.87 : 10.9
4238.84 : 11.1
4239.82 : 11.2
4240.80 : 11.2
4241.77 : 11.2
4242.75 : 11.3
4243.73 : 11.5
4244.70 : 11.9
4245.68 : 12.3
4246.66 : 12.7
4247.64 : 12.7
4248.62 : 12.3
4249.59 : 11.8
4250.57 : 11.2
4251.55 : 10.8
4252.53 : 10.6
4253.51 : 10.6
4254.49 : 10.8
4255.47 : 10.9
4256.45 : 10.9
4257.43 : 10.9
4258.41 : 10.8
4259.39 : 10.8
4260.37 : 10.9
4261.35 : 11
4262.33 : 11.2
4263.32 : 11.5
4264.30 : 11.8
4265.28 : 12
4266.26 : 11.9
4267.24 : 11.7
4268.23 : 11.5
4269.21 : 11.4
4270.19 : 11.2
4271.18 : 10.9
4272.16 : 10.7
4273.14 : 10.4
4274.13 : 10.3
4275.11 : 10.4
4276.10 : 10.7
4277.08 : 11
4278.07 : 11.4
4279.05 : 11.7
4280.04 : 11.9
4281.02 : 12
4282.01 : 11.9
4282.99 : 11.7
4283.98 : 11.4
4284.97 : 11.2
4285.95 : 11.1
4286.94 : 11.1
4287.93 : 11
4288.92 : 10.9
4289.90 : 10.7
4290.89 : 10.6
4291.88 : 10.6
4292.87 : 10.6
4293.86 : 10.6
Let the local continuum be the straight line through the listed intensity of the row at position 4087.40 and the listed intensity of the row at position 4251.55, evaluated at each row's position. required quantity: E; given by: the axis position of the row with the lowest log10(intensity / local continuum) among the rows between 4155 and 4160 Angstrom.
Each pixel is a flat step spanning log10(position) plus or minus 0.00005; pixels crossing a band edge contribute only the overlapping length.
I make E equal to 4155.73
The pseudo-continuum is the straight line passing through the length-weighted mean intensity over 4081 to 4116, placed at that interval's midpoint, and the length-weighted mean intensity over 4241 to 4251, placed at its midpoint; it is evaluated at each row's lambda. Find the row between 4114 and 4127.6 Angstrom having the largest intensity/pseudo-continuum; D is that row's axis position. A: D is 4127.12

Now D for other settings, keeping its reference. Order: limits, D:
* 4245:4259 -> 4247.64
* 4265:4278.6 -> 4265.28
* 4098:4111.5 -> 4098.71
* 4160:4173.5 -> 4161.48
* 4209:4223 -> 4222.28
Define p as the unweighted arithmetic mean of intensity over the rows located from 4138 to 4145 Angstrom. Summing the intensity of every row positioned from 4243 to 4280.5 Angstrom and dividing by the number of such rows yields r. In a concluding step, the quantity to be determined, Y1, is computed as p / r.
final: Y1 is 1.04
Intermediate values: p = 11.8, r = 11.3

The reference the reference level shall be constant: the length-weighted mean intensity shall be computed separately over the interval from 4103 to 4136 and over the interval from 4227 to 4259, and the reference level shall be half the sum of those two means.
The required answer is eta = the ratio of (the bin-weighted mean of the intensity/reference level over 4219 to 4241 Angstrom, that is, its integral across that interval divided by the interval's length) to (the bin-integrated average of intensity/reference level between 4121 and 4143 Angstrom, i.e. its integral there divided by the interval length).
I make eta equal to 0.93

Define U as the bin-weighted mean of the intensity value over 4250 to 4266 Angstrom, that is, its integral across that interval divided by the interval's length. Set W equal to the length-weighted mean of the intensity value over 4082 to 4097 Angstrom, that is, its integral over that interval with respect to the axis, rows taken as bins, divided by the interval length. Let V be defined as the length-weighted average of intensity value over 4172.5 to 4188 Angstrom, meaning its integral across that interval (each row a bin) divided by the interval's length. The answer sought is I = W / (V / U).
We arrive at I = 14.4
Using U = 11.1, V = 9.8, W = 12.8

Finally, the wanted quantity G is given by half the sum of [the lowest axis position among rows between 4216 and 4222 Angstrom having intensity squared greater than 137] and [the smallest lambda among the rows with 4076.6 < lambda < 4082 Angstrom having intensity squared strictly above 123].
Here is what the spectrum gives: 4147.2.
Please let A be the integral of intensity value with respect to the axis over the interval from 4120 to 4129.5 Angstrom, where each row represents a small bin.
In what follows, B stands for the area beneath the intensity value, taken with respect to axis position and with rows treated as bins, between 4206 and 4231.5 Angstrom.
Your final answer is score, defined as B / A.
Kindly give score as 3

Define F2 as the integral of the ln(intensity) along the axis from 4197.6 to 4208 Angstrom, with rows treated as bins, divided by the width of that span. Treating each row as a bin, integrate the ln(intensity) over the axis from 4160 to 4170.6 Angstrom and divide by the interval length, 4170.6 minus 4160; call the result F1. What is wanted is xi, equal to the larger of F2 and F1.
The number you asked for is 2.39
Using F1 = 2.31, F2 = 2.39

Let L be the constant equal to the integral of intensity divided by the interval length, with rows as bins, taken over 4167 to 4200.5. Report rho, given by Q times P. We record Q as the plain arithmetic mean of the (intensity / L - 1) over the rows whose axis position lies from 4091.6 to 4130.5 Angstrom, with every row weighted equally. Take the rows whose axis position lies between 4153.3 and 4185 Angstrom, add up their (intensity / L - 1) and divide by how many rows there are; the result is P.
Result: -0.006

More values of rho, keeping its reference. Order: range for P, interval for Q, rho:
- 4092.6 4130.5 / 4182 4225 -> 0.018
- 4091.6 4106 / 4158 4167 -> 0.003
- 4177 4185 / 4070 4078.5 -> -0.004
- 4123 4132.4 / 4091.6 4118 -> 0.032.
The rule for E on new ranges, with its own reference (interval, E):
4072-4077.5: 4077.06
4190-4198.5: 4198.05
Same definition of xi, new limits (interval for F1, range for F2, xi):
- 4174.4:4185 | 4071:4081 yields 2.46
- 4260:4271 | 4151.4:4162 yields 2.44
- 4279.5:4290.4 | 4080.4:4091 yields 2.51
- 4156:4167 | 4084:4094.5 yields 2.56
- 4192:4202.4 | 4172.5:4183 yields 2.39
